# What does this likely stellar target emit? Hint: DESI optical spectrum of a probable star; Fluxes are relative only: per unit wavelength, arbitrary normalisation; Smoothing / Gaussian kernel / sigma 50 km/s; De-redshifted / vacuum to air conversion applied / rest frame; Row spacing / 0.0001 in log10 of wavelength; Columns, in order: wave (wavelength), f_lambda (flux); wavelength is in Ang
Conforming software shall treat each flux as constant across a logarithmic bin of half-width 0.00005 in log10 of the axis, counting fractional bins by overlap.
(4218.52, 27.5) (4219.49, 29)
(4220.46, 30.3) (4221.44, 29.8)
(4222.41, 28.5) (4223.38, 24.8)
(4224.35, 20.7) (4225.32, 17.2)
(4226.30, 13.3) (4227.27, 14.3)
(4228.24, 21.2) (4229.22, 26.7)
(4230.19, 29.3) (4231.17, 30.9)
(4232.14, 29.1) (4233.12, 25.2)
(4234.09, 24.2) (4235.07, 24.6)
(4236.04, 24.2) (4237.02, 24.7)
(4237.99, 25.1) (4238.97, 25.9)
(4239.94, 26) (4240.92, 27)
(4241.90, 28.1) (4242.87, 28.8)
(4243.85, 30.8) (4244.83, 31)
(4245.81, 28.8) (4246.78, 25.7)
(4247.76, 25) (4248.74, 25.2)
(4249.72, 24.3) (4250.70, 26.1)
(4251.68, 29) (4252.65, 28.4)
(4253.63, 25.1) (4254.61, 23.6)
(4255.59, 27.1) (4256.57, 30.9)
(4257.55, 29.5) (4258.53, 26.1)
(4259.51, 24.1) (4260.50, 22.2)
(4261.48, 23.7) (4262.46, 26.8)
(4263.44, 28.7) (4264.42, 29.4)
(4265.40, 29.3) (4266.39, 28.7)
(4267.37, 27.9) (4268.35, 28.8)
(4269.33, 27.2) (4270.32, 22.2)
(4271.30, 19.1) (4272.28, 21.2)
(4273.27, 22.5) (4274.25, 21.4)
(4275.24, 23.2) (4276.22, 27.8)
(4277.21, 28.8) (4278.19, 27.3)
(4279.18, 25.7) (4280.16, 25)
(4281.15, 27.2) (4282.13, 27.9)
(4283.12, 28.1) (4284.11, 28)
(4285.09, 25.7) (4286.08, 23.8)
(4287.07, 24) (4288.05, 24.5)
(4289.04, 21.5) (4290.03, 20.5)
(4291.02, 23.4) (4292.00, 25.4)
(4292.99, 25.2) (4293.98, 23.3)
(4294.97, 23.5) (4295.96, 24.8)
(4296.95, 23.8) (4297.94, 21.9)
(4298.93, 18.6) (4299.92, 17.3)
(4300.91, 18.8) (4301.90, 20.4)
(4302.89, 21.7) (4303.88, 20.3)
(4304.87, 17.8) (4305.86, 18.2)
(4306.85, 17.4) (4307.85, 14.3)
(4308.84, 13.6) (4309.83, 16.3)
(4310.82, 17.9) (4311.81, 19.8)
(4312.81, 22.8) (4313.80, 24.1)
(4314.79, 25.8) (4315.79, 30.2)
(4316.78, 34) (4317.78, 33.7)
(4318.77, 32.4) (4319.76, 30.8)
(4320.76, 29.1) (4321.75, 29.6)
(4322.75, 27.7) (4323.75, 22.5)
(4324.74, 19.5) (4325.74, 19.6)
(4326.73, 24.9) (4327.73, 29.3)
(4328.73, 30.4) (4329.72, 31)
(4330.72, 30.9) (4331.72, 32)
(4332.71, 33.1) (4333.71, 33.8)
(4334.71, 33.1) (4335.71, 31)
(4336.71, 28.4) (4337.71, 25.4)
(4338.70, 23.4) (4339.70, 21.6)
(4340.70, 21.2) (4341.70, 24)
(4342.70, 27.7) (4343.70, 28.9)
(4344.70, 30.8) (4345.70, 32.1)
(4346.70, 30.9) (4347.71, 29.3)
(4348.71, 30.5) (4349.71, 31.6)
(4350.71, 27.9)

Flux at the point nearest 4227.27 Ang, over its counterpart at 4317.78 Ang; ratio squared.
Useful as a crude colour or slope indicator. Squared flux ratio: 0.2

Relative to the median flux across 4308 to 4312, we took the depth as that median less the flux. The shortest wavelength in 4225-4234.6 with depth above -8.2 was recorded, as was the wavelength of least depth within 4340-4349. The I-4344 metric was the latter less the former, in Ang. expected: 120.4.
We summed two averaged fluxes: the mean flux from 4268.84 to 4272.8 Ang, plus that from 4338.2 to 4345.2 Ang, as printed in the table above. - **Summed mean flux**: 48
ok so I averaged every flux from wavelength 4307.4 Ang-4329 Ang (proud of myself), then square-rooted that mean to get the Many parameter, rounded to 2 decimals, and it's 4.99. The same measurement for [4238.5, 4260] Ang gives 5.21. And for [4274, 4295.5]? 5.01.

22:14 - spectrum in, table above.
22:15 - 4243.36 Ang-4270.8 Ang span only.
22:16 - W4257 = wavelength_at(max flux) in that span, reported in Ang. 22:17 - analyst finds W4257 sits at 4244.83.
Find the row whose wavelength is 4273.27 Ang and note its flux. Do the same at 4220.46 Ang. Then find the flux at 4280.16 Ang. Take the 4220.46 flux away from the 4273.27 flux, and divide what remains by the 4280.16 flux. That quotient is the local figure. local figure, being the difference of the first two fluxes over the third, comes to -0.31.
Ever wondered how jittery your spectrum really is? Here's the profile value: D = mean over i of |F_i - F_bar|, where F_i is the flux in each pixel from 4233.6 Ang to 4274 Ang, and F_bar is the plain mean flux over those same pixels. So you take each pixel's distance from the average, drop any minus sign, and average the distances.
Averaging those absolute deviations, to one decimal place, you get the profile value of 2.3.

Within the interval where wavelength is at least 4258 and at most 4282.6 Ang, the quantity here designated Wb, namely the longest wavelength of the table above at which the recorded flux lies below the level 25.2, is 4280.16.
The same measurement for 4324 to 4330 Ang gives 4326.73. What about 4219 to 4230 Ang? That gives 4228.24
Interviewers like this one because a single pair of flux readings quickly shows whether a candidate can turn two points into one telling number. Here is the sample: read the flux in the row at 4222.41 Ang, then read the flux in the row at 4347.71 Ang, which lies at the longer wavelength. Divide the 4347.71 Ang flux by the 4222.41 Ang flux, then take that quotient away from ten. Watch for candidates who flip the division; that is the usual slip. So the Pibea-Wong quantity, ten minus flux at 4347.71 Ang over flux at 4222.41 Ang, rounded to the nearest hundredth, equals 8.97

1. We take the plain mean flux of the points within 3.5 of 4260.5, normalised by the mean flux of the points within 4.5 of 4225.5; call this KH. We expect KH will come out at 1.18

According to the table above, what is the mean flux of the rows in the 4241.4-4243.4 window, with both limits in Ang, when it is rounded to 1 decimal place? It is 28.5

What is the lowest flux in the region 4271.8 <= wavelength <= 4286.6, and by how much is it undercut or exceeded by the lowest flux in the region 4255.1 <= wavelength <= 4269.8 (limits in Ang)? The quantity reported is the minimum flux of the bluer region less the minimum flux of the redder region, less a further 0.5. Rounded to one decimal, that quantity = 0.5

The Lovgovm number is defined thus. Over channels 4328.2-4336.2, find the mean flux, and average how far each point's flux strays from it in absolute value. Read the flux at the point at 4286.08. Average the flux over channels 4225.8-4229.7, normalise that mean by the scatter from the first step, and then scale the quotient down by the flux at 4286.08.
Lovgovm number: 0.73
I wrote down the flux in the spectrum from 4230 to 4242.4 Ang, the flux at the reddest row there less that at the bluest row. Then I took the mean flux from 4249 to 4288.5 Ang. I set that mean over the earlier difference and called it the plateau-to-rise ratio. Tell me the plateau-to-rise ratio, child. -22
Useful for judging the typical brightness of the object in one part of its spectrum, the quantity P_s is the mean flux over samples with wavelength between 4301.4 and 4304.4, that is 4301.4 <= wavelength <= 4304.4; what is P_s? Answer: 21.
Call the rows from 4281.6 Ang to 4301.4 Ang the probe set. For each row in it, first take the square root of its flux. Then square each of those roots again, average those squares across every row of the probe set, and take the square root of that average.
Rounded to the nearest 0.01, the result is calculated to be 4.85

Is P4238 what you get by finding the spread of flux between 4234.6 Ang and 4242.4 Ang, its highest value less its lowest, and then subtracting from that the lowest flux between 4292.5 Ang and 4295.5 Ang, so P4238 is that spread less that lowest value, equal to -19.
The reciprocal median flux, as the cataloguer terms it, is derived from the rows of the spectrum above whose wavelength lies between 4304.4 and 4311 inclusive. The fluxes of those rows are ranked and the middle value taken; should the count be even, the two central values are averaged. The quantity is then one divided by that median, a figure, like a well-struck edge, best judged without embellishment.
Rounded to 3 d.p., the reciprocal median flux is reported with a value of 0.057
